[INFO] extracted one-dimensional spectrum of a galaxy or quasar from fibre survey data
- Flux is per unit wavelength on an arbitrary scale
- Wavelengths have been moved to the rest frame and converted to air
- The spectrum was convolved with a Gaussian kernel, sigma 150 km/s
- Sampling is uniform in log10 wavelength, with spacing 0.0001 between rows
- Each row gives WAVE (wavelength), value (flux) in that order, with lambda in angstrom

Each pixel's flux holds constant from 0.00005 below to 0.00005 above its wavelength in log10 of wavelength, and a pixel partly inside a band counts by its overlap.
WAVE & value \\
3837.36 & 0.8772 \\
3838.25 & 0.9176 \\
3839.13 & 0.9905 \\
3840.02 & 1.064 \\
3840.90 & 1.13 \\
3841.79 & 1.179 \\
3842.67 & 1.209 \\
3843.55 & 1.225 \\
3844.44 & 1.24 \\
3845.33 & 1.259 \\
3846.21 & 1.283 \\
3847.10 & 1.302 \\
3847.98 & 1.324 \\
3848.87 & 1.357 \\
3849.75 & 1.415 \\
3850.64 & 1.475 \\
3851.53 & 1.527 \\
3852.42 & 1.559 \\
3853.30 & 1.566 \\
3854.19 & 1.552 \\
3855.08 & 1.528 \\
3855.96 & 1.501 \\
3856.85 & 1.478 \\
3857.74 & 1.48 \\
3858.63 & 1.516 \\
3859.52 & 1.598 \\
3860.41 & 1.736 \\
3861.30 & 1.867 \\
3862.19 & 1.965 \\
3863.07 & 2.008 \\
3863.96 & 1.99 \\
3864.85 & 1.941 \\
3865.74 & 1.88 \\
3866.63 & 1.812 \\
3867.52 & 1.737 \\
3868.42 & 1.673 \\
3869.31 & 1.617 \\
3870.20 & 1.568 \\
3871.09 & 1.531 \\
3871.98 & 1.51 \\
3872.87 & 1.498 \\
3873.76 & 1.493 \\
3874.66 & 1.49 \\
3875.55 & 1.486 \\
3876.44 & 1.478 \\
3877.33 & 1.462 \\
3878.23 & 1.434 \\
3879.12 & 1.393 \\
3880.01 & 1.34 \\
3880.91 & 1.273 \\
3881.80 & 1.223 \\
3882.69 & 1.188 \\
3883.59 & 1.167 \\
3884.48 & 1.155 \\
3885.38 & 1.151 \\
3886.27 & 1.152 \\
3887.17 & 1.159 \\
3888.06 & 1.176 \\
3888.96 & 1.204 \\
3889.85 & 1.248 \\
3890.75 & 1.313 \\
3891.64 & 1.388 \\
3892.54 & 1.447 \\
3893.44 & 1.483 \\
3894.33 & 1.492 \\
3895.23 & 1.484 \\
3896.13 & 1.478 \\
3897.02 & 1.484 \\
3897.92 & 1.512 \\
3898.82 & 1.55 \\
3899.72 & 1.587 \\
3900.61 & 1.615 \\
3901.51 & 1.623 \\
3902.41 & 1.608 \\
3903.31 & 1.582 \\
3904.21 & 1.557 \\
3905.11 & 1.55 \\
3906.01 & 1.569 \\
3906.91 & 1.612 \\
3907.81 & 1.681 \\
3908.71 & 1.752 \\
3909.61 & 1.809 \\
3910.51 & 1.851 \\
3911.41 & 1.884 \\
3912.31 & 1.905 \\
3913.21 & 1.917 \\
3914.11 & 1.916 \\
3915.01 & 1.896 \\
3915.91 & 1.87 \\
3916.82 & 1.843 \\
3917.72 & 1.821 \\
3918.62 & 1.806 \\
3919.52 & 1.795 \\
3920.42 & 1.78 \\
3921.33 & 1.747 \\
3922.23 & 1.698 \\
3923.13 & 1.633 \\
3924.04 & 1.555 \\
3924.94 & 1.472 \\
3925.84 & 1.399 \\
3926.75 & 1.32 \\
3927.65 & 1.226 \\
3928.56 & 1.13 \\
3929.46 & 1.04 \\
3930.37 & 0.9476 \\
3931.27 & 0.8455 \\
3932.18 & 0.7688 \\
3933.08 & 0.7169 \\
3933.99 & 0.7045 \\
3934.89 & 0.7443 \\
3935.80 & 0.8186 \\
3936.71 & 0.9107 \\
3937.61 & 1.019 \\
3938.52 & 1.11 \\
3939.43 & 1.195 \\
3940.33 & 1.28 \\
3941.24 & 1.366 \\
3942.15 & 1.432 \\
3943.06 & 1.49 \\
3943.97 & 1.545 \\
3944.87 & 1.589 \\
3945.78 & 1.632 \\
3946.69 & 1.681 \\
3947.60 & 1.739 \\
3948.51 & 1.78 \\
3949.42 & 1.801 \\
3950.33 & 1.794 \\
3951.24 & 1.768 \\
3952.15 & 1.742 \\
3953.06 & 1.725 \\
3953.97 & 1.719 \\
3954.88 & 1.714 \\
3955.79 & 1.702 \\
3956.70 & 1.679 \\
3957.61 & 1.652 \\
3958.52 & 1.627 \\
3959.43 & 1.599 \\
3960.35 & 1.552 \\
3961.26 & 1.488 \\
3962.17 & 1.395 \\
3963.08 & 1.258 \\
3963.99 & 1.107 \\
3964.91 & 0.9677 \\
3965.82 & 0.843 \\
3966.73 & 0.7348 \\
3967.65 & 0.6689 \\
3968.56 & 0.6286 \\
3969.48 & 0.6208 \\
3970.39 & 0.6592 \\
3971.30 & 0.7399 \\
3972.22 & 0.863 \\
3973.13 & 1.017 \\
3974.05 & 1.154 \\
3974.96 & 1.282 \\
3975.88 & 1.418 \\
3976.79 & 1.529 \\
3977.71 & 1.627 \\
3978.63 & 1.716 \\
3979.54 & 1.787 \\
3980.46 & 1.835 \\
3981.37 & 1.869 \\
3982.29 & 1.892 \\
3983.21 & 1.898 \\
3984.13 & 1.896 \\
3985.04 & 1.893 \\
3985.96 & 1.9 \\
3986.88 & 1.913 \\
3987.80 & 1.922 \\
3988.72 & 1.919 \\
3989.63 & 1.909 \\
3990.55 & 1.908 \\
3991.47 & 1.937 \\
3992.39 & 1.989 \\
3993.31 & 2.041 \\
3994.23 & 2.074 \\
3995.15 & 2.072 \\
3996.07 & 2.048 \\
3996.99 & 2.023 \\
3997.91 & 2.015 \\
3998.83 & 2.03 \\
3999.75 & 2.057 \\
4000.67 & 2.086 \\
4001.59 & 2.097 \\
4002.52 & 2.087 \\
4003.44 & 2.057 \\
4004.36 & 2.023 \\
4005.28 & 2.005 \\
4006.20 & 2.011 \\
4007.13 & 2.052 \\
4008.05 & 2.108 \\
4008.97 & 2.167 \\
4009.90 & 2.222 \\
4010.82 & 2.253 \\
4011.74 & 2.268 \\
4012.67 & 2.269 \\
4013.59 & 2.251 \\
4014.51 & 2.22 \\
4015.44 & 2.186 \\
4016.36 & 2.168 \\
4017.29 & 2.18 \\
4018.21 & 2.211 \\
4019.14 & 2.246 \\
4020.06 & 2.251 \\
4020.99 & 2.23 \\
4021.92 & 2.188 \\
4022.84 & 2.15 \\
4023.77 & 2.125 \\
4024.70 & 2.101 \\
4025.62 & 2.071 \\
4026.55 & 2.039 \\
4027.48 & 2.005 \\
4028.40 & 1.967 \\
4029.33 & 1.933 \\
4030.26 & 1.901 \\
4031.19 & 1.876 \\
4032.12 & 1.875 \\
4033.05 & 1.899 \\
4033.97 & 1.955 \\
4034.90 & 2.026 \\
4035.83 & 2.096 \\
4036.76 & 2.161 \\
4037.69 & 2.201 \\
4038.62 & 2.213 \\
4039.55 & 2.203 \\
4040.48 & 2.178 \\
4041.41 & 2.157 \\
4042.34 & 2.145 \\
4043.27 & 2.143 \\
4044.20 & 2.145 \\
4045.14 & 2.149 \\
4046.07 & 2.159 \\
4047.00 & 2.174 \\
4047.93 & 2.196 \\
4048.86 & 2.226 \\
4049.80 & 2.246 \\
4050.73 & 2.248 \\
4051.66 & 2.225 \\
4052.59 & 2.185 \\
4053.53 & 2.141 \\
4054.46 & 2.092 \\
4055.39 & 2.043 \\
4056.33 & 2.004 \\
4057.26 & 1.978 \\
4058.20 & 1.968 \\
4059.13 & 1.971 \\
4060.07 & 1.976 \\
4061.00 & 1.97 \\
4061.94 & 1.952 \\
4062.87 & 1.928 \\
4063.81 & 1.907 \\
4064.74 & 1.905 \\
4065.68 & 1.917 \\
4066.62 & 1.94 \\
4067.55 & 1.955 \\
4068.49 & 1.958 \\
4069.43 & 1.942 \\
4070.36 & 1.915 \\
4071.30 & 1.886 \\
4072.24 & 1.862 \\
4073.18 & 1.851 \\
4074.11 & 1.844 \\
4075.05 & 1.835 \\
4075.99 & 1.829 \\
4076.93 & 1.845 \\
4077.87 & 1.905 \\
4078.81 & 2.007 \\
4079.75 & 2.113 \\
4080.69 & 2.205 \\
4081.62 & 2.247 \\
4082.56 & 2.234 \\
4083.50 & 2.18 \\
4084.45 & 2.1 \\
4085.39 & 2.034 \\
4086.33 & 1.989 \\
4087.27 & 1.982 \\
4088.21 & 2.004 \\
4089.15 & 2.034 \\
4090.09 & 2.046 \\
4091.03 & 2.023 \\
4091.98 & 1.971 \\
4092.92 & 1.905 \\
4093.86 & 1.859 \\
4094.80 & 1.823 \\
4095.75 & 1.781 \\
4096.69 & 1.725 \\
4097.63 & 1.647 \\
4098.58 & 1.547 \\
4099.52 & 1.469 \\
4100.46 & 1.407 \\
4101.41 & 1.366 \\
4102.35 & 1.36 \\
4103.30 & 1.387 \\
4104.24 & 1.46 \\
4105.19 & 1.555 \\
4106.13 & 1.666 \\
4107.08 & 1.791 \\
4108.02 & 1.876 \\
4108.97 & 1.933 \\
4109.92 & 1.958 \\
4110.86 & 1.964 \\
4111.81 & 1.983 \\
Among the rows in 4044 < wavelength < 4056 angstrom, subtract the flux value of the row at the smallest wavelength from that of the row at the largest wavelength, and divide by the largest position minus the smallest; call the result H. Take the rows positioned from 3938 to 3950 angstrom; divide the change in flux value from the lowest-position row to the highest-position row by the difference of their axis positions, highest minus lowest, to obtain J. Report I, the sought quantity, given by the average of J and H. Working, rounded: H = -0.01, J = 0.063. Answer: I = 0.027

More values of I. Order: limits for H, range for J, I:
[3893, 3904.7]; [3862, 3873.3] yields -0.018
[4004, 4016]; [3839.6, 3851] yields 0.027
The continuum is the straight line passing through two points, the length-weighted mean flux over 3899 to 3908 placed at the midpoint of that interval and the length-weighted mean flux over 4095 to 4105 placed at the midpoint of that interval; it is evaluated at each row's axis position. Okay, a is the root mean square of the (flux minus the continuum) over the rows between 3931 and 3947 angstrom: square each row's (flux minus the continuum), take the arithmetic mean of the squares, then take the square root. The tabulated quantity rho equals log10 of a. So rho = -0.26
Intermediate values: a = 0.54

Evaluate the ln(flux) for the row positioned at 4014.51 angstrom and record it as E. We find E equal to 0.80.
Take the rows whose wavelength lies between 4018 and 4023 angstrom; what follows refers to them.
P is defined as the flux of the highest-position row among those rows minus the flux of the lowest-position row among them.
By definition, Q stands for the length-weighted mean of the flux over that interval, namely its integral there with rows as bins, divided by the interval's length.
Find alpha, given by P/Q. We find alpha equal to -0.03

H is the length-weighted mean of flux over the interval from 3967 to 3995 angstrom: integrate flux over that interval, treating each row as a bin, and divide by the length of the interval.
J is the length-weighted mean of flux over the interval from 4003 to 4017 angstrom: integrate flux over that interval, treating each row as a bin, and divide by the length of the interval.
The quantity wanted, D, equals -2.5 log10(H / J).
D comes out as 0.4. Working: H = 1.55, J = 2.15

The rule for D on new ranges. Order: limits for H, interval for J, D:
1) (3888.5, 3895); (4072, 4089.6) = 0.4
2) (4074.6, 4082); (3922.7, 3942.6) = -0.6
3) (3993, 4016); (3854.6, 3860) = -0.4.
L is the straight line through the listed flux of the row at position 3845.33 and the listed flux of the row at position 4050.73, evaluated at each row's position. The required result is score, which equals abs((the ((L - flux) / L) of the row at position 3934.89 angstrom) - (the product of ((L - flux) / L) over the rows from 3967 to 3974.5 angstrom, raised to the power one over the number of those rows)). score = 0.01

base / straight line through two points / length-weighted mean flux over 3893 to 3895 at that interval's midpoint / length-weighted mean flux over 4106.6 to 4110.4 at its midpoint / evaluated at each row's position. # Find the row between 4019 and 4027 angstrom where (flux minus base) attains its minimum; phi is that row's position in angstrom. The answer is 4026.55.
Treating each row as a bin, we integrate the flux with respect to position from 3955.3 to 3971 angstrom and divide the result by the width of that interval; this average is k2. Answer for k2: 1.18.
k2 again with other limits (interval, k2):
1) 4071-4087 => 2.00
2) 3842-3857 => 1.40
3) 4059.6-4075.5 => 1.91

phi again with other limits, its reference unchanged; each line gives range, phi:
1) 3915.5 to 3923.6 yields 3923.13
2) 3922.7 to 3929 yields 3928.56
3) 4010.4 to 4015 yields 4014.51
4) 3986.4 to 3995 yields 3990.55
